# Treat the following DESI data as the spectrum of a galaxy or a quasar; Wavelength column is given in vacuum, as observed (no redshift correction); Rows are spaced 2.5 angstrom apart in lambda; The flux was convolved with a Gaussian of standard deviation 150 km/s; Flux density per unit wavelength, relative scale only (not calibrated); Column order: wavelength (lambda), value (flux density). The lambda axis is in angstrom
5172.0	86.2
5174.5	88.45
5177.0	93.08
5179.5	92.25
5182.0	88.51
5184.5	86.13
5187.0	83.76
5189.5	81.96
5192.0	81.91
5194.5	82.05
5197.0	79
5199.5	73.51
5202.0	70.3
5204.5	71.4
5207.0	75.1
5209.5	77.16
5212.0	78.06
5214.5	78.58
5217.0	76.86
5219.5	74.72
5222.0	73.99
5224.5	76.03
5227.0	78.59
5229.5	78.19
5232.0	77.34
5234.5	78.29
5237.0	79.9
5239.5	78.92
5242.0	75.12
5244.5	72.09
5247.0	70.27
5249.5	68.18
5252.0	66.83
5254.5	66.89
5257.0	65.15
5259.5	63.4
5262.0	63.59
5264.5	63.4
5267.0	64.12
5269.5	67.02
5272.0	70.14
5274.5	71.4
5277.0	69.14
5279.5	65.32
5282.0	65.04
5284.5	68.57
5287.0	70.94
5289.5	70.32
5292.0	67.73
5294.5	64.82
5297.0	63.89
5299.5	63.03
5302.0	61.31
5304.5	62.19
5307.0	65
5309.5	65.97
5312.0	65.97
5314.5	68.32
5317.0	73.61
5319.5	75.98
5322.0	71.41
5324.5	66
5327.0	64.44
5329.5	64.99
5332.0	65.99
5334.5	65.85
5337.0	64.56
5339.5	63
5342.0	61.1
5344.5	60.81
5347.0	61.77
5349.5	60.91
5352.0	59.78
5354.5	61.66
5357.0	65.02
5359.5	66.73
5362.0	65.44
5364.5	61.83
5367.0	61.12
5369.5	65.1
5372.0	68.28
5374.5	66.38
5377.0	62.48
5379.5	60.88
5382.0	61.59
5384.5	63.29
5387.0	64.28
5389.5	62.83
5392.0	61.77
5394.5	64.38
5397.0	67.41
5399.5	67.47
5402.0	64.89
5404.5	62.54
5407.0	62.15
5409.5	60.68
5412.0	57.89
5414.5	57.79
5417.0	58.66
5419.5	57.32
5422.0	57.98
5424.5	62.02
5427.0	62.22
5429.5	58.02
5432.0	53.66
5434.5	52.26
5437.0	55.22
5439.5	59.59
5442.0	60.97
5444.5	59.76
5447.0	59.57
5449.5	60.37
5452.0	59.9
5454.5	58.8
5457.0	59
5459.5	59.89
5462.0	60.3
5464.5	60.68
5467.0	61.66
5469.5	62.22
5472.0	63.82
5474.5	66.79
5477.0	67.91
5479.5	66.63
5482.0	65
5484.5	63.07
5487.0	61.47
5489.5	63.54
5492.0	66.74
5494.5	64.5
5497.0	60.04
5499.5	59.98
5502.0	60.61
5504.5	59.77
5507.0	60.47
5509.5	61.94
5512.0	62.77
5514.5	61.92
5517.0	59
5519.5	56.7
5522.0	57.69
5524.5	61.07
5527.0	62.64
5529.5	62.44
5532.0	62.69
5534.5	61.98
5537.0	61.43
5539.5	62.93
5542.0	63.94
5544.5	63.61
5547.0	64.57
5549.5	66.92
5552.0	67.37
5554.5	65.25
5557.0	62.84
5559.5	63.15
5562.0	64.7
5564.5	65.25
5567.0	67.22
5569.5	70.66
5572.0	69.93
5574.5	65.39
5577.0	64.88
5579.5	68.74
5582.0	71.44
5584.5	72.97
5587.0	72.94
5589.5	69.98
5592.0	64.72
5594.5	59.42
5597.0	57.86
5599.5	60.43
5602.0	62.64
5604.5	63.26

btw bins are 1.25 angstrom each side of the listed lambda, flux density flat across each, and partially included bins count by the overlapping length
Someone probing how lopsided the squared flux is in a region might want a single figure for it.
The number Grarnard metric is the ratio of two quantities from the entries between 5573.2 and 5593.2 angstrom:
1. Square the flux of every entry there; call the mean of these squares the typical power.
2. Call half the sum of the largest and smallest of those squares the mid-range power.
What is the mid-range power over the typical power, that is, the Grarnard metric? 1.00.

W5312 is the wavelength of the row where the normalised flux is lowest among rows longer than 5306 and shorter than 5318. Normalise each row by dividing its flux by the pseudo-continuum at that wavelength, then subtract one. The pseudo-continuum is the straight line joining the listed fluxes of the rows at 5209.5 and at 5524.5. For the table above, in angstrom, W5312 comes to 5307.0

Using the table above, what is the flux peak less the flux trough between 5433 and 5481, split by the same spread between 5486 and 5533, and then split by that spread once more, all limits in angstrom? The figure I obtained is 0.16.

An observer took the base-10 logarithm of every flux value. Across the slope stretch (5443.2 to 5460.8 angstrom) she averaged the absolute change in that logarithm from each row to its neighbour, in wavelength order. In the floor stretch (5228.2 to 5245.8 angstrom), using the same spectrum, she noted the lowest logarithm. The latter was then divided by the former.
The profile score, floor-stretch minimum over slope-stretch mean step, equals 419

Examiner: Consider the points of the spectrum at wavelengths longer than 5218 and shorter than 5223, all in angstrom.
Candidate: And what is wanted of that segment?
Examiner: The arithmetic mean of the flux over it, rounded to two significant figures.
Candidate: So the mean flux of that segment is 74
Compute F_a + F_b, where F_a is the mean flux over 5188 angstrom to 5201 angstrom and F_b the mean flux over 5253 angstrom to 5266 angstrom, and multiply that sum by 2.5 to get 360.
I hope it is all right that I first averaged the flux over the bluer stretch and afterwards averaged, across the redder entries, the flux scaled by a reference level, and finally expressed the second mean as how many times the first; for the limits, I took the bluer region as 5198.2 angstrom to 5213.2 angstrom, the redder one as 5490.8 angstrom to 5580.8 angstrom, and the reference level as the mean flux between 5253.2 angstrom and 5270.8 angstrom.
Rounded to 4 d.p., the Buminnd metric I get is 0.0132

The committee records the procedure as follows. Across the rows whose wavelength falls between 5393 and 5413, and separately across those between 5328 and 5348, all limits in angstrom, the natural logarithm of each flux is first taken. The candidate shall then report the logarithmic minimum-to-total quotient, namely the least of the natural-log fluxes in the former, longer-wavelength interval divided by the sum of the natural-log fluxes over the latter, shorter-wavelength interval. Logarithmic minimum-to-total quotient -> 0.122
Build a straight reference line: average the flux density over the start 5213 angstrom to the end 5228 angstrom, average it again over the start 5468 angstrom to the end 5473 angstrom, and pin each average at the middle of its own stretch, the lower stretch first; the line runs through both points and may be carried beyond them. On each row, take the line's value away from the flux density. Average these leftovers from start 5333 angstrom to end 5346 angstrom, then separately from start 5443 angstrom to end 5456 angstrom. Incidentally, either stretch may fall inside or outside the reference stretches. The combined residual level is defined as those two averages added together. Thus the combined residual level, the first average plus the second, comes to -11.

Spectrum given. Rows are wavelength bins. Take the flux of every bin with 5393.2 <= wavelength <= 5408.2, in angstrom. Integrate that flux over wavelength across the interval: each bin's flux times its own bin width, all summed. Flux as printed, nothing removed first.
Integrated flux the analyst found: 972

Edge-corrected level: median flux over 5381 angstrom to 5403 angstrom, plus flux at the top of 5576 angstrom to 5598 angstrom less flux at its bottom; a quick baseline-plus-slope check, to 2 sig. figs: 57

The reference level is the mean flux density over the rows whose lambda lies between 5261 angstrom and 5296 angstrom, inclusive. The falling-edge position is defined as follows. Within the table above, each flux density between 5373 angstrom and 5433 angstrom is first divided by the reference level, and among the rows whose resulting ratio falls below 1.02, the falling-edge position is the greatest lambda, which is 5432.0 angstrom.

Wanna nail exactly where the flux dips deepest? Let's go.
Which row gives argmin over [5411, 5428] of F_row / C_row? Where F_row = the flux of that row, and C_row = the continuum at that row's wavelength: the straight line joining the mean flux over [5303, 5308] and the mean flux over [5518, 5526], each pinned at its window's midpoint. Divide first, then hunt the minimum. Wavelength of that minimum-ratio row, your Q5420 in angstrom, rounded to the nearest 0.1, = 5419.5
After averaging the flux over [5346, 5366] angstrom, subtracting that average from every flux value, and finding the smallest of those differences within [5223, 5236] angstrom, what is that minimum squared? 173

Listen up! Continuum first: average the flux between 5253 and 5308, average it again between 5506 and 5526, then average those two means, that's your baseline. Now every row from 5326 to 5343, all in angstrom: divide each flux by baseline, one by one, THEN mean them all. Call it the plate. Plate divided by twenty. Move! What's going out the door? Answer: 0.0509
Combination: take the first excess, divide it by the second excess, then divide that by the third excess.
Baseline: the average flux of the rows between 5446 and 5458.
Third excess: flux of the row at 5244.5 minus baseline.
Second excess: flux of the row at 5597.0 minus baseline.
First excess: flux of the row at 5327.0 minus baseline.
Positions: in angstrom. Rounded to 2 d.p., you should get -0.23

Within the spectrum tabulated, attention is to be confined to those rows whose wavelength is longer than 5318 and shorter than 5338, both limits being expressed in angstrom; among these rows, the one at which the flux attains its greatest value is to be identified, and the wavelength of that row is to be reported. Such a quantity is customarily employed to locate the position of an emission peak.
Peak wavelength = 5319.5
